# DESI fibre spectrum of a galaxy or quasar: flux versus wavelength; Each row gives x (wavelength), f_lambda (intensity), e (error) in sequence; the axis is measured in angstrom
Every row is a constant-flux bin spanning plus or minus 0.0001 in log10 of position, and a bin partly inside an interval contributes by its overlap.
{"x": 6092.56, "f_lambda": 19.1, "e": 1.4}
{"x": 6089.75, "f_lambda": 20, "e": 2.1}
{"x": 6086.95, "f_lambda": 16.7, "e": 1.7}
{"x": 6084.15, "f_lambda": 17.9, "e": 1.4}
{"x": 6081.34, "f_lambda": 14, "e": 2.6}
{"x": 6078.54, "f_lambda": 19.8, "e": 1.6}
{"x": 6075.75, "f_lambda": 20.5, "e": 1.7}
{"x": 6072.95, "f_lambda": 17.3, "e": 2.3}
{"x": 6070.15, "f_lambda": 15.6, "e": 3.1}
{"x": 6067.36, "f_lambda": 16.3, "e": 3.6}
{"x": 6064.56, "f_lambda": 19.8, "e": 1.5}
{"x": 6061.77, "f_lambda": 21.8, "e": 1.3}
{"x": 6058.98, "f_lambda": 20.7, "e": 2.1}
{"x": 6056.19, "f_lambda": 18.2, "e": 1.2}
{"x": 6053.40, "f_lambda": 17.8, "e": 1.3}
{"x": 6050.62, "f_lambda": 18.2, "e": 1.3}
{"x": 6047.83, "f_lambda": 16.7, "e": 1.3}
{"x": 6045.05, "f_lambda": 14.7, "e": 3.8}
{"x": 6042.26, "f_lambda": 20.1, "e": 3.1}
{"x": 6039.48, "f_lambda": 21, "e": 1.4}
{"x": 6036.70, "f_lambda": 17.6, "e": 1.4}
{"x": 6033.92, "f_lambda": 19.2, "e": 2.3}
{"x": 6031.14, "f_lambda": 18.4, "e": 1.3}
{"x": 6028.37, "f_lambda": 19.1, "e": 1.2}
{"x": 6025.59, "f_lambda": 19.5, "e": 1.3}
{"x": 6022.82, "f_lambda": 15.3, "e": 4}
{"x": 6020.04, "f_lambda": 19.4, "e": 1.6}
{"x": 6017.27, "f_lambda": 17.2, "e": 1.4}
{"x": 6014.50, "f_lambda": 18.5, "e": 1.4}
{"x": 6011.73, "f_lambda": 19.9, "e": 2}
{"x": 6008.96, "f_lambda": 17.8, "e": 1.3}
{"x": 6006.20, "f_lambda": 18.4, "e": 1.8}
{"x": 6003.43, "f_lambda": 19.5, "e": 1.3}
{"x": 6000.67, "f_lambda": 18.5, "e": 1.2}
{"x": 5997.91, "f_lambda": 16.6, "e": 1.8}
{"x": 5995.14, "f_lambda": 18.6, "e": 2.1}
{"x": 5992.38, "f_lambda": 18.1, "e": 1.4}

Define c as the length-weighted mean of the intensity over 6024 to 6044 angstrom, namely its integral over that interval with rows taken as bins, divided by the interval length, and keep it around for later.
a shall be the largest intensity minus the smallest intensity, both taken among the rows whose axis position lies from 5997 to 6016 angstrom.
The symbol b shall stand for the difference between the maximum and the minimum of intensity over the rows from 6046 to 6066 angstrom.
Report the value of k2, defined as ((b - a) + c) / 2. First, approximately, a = 3.30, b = 5.1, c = 19.2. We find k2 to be 10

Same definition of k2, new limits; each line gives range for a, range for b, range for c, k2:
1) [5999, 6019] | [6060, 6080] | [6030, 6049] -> 11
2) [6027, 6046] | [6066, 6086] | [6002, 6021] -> 9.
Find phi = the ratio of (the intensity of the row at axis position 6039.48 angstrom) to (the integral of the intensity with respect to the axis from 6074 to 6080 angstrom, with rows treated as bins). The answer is 0.18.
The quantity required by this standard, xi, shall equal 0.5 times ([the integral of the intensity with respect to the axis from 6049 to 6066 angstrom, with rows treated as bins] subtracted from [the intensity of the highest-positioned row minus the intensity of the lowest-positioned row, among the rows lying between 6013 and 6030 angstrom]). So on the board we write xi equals -164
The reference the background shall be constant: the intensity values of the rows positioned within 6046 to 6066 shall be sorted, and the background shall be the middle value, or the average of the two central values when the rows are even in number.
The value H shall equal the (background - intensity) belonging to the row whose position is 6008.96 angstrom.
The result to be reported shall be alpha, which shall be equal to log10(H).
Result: -0.4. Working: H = 0.4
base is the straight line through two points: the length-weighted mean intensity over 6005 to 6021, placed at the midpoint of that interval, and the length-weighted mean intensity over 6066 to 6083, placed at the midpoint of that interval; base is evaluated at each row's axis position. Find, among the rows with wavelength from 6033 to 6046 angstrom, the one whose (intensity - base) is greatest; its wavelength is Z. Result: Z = 6039.48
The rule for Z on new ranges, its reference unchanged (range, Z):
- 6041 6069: 6061.77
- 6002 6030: 6011.73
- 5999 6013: 6011.73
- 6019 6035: 6025.59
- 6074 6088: 6075.75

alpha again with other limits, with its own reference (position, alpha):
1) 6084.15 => -0.5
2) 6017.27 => 0.0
